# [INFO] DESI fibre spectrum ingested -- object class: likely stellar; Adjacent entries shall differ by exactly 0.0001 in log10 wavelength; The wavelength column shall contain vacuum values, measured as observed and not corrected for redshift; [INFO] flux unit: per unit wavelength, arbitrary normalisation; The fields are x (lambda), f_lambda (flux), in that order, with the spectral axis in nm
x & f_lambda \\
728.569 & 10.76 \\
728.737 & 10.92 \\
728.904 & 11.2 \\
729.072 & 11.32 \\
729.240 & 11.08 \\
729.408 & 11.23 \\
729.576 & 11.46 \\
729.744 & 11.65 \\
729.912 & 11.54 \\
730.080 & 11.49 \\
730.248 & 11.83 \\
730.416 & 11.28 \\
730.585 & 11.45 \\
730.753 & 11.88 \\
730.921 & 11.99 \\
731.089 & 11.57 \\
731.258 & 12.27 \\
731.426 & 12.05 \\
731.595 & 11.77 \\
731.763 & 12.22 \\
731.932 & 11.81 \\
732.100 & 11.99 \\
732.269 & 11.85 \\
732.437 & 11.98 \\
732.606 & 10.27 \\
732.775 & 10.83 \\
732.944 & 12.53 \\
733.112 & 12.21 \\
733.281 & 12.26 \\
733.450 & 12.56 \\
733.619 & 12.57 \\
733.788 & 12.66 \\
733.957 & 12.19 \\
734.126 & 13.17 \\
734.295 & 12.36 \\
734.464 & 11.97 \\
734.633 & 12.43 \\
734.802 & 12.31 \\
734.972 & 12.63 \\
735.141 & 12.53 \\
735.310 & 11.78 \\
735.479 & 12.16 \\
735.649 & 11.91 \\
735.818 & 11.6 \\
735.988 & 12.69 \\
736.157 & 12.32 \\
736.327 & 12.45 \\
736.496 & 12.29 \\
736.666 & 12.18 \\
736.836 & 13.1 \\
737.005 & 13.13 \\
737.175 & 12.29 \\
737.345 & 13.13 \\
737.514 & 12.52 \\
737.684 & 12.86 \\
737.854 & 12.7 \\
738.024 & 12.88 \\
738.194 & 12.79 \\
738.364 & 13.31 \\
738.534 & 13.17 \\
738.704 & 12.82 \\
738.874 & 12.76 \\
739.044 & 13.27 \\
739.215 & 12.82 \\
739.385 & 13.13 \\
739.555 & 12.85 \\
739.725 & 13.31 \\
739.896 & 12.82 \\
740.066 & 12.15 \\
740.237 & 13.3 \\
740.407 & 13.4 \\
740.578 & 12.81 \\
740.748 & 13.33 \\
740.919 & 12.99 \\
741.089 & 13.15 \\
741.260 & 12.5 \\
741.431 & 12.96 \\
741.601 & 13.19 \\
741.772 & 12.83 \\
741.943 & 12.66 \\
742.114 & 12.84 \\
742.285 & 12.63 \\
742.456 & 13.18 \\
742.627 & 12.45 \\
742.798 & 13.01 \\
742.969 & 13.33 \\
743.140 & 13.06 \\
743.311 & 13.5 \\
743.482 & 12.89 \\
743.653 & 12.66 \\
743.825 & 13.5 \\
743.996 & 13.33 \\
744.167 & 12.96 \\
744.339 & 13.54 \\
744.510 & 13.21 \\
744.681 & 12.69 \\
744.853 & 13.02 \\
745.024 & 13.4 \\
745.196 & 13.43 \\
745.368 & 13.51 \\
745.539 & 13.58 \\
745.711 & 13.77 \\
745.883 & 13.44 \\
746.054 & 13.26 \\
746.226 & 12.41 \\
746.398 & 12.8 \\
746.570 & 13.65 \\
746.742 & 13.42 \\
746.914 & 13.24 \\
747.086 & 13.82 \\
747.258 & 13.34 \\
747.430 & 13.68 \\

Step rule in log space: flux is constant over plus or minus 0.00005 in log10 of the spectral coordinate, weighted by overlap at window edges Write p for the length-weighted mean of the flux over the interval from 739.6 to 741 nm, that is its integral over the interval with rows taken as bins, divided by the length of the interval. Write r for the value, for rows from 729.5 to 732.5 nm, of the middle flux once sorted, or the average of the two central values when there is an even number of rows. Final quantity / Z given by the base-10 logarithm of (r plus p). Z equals 1.39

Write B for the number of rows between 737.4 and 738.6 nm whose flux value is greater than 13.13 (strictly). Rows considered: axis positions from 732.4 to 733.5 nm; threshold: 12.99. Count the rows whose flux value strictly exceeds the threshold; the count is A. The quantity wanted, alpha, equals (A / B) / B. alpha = 0.00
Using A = 0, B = 2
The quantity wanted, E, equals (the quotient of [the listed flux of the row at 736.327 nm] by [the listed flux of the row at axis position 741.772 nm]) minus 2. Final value -1.03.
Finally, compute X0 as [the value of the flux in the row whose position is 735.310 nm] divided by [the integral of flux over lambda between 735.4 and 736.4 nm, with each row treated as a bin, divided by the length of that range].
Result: 0.97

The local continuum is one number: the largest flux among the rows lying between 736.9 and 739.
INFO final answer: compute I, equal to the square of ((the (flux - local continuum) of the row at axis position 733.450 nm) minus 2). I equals 7.6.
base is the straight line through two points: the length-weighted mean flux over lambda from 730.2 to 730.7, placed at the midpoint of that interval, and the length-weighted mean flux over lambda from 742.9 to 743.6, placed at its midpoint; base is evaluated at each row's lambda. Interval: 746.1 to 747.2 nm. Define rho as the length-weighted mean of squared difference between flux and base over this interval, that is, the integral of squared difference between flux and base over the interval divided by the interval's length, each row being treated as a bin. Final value 0.35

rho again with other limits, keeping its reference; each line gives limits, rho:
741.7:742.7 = 0.13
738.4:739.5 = 0.20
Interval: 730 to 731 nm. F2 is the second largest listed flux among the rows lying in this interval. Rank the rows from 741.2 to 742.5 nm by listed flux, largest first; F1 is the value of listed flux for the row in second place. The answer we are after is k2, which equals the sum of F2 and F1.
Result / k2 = 25.06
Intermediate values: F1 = 13.18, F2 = 11.88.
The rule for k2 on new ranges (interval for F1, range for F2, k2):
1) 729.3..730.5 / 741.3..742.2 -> 24.61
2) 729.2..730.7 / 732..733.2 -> 23.86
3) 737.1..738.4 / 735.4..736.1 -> 25.29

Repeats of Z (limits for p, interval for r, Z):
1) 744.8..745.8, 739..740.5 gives 1.42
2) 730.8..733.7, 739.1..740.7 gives 1.39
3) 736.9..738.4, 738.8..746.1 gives 1.41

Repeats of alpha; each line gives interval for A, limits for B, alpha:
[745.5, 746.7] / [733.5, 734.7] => 5.00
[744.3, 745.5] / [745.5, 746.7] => 0.24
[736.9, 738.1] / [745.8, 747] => 0.08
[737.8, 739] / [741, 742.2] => 0.50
